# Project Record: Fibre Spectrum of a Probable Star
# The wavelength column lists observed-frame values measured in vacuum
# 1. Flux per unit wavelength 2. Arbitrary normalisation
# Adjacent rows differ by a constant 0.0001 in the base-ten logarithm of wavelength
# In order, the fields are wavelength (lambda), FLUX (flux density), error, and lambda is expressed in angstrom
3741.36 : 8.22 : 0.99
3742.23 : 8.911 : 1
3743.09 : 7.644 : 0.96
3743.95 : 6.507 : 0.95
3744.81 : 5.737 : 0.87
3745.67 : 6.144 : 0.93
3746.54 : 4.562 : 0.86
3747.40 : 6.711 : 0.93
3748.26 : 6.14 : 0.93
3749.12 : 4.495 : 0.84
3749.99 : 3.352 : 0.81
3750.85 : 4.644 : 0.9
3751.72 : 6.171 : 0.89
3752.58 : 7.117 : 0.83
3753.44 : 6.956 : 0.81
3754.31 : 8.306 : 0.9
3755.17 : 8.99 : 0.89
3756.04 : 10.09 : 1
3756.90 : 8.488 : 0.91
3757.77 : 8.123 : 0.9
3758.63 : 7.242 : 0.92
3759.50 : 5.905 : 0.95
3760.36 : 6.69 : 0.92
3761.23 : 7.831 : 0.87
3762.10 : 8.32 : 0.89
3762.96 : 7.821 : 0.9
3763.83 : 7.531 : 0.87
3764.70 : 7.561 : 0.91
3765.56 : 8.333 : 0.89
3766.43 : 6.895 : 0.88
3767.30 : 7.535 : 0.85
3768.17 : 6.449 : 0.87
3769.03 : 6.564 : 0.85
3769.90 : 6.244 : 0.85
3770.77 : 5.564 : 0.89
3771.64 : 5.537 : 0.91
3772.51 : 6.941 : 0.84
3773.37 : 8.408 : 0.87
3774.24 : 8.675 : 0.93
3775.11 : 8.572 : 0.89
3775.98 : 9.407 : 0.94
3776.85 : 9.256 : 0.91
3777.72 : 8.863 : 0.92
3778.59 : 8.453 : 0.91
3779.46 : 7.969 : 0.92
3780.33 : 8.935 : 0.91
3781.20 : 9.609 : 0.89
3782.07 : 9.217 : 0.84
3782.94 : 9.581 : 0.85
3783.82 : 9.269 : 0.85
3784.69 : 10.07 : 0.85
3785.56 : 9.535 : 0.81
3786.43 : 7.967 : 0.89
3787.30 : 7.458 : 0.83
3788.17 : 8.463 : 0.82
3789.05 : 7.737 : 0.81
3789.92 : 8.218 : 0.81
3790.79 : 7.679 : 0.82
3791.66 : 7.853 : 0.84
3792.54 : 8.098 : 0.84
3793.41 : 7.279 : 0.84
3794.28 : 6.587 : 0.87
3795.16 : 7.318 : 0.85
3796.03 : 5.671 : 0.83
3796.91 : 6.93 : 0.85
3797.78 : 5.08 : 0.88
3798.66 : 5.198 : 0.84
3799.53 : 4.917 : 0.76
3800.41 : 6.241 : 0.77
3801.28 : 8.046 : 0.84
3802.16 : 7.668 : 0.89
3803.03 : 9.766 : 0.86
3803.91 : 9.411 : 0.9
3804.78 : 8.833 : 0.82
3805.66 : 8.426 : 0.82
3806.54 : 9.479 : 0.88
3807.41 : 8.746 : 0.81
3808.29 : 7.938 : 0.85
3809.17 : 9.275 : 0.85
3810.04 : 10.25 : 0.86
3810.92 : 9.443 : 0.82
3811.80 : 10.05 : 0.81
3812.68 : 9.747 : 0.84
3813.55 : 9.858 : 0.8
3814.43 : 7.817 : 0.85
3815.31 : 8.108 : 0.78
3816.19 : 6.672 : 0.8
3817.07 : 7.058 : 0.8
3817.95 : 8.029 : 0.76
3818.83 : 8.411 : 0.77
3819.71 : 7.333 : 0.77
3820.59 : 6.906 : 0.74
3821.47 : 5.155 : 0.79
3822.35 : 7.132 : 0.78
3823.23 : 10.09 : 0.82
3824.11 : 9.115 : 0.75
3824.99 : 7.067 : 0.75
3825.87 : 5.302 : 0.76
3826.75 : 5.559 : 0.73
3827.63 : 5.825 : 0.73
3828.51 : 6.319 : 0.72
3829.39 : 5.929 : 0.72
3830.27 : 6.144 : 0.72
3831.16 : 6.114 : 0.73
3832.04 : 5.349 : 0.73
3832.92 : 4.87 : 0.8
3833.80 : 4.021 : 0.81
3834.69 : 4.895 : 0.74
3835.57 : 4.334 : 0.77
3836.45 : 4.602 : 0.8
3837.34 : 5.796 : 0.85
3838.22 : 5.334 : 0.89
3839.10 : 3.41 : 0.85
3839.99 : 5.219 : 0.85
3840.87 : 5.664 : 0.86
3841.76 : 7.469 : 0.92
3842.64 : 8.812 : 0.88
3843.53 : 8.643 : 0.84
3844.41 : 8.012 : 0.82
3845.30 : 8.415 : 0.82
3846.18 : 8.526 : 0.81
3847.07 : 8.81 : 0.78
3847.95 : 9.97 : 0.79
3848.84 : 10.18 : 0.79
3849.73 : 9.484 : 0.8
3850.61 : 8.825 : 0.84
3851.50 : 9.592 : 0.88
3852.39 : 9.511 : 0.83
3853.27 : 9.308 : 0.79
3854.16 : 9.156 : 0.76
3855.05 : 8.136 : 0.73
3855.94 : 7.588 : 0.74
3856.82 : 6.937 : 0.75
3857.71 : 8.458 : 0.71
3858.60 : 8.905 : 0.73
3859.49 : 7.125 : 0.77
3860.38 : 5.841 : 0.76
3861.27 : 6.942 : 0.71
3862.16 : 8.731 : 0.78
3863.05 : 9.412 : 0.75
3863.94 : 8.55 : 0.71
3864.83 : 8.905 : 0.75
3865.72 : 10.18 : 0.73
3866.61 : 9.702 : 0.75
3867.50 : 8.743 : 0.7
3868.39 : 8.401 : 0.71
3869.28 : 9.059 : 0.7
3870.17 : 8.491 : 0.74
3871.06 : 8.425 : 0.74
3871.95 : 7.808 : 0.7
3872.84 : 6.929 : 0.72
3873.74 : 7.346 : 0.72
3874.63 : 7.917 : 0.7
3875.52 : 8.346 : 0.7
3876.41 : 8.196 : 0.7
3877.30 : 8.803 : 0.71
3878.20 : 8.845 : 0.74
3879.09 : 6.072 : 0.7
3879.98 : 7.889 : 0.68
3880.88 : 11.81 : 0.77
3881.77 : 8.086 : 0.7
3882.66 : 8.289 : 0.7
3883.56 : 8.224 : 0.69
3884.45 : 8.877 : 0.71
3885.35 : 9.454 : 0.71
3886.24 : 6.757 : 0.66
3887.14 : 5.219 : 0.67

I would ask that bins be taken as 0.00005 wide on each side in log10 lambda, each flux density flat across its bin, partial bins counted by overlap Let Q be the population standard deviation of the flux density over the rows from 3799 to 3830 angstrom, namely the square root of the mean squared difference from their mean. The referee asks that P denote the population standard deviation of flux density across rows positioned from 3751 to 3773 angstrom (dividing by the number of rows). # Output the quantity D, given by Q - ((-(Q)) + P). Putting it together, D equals 2.0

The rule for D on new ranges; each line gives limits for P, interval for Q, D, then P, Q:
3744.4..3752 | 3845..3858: 0.7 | 1.04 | 0.85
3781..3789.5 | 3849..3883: 1.4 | 0.86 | 1.12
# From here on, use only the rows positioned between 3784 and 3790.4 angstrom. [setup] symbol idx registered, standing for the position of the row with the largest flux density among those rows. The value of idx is 3784.69 angstrom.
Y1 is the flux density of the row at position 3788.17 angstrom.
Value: 8.463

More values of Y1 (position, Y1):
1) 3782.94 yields 9.581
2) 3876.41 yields 8.196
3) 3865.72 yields 10.18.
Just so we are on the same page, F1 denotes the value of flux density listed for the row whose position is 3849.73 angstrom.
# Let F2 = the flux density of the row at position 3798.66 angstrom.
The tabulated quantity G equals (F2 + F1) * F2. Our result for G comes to 76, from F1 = 9.484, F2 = 5.198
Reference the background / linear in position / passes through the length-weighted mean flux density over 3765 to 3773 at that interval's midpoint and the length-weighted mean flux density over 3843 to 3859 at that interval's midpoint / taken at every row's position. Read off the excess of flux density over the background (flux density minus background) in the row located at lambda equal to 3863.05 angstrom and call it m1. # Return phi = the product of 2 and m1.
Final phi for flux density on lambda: 0.6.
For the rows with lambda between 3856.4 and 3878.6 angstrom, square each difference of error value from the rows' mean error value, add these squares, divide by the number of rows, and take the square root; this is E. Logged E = 0.024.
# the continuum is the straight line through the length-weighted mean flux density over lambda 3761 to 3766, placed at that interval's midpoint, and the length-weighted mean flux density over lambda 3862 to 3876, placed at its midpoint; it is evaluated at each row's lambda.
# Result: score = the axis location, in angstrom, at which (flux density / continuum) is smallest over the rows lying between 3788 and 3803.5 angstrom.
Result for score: 3799.53 angstrom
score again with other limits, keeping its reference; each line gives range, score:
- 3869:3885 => 3879.09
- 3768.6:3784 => 3771.64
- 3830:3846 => 3839.10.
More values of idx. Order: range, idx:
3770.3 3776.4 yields 3775.98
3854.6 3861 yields 3858.60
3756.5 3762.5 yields 3756.90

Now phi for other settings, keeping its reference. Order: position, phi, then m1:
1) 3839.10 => -10.2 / -5.1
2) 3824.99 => -2.1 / -1.1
